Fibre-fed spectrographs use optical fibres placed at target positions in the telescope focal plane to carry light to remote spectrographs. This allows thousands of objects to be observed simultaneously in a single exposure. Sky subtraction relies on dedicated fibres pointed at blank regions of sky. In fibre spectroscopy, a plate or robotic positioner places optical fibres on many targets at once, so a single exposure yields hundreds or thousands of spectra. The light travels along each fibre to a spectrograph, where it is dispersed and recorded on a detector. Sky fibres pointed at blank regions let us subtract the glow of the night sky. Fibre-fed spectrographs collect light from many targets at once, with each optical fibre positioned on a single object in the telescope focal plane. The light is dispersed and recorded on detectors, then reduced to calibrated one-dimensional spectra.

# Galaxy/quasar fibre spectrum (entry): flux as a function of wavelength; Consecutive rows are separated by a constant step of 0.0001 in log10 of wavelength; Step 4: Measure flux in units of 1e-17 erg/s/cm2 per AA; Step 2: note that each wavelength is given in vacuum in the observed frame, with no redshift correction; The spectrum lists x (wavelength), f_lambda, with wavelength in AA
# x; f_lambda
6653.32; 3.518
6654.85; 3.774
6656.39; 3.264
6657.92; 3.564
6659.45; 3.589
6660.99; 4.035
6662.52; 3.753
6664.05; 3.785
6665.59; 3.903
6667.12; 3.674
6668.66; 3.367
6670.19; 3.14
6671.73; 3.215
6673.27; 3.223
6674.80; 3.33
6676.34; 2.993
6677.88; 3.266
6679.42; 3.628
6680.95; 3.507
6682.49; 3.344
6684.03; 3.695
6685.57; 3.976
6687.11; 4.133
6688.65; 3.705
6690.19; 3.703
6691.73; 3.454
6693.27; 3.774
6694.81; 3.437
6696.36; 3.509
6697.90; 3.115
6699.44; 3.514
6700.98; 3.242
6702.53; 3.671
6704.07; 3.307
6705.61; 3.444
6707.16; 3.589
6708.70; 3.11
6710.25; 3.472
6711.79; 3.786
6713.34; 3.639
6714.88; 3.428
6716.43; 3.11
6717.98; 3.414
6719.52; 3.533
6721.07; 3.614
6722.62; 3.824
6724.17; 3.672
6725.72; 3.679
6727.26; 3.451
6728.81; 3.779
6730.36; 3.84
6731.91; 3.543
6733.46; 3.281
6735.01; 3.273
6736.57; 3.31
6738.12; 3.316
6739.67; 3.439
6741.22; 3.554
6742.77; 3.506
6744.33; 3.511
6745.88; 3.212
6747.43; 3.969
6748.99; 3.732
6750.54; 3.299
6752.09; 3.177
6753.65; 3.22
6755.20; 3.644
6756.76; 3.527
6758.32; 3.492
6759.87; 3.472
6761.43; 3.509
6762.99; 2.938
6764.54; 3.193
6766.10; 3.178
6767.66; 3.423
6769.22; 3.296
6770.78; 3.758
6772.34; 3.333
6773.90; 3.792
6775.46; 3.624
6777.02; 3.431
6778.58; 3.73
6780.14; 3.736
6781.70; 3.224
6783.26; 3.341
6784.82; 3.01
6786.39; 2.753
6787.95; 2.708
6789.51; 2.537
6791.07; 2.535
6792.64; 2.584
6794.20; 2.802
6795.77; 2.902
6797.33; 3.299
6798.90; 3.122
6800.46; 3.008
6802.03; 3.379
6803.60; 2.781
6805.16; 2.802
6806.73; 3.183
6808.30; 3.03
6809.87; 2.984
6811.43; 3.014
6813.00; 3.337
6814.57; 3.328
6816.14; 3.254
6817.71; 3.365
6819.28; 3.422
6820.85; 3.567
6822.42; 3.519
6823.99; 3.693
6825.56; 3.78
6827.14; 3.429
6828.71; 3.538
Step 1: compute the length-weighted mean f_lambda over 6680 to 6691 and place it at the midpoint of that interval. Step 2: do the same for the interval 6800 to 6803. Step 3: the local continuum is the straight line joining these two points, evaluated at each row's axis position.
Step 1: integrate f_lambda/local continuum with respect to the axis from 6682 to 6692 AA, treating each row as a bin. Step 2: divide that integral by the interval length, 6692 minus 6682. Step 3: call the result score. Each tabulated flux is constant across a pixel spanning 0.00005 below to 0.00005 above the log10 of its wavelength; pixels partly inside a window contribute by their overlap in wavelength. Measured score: 1.01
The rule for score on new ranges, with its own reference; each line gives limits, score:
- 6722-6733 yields 1.04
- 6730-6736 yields 0.99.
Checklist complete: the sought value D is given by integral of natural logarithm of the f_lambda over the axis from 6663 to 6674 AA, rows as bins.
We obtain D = 14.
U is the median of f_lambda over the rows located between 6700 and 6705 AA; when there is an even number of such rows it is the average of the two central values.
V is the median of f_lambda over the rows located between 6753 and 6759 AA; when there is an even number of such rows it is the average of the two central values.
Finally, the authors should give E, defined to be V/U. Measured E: 1.06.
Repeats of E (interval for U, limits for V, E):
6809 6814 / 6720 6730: 1.22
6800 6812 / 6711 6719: 1.14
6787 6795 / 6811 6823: 1.30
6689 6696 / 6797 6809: 0.86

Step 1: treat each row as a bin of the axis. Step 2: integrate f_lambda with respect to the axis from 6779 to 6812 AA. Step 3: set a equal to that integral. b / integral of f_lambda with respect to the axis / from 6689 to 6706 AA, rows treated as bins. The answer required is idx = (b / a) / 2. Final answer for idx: 0.30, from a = 99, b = 59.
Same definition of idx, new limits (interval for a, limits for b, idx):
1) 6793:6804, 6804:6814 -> 0.46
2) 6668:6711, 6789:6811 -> 0.22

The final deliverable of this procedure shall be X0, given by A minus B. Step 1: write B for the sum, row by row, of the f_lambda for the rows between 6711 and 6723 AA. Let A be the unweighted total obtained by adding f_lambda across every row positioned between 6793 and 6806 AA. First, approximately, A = 24.1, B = 28.3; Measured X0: -4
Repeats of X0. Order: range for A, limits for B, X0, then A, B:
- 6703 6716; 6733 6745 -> 1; 27.8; 27.2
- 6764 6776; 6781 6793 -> 5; 27.6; 22.7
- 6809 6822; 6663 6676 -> -1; 26.3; 27.6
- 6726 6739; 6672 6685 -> 1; 27.8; 27.0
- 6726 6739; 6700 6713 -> 0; 27.8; 27.6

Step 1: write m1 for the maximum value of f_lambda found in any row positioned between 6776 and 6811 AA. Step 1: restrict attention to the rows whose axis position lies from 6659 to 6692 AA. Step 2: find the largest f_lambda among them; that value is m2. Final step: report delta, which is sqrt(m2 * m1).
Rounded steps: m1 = 3.736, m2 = 4.133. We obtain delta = 3.93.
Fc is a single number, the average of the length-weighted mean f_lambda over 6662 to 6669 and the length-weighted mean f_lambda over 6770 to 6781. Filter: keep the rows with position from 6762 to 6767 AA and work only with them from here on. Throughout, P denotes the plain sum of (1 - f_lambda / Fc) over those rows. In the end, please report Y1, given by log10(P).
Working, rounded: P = 0.46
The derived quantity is -0.33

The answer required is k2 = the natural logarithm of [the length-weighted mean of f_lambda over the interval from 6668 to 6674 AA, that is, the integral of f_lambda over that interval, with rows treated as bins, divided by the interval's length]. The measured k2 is 1.17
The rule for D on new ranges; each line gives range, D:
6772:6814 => 47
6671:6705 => 42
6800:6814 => 16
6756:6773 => 21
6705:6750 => 57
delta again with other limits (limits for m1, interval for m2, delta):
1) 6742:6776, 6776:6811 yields 3.85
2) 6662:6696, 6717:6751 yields 4.05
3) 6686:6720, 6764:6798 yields 3.96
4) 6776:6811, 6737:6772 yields 3.85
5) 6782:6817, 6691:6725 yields 3.59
